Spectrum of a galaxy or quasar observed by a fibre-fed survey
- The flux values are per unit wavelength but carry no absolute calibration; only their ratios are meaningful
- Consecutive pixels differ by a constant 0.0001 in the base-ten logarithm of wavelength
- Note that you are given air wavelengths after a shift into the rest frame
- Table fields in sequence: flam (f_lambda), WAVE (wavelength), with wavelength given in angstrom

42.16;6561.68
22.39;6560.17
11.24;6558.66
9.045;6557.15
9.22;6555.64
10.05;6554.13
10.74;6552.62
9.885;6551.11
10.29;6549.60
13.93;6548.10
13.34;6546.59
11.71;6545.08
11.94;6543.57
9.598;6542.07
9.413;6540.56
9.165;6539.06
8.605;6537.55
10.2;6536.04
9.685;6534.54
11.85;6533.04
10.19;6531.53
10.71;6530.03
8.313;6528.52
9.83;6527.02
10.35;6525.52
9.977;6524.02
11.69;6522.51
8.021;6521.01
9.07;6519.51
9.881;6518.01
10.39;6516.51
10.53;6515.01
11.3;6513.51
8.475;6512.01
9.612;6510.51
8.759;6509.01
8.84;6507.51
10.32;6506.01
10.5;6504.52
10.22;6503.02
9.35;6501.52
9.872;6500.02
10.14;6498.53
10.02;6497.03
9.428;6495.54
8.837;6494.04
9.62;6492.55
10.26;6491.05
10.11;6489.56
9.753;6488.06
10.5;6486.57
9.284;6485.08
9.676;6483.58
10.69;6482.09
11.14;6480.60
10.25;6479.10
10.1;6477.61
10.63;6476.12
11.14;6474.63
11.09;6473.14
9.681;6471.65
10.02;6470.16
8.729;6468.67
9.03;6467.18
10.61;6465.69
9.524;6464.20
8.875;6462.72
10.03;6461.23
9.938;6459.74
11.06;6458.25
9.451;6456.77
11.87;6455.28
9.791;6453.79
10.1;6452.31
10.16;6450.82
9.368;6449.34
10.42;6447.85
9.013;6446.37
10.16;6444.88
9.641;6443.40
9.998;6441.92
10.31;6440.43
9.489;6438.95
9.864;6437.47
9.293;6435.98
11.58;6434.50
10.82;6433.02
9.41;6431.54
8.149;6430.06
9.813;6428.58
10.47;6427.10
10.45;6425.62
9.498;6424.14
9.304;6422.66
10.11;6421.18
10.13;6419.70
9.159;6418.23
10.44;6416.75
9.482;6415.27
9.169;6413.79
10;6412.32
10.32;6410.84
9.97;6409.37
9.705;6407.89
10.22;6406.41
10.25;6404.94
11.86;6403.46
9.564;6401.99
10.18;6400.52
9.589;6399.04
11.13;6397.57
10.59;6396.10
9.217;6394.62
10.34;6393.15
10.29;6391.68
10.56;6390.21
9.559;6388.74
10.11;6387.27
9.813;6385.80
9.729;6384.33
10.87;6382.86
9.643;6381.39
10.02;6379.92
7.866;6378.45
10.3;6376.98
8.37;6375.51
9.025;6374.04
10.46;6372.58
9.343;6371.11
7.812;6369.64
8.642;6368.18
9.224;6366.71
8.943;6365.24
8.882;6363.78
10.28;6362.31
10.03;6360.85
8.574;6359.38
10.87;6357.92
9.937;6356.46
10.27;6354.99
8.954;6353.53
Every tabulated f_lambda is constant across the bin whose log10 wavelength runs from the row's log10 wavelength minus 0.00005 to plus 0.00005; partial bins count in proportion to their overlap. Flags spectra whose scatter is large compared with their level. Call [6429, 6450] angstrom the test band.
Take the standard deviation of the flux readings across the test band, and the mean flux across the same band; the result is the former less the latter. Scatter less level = -9.0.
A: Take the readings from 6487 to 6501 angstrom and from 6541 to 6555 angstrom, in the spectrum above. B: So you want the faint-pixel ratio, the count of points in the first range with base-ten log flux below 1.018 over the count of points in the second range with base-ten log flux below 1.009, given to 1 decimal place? 3.0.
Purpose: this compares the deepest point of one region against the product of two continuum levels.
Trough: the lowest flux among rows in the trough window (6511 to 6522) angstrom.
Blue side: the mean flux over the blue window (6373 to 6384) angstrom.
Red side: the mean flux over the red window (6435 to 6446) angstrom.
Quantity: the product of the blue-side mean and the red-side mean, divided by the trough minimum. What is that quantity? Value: 11.6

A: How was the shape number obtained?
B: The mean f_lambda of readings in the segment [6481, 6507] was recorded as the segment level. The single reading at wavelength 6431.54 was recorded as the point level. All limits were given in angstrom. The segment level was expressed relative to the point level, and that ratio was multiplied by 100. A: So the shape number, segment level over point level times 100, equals 105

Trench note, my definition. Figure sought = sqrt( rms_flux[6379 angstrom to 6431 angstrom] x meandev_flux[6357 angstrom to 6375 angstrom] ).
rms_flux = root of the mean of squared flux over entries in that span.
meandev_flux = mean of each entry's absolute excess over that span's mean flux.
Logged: 2.67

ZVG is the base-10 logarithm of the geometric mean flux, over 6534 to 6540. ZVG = 0.97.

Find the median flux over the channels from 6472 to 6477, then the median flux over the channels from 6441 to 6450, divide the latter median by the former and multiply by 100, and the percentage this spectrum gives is 89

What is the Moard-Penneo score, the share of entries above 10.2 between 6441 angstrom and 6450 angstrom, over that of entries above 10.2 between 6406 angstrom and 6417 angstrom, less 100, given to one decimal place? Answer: -99.6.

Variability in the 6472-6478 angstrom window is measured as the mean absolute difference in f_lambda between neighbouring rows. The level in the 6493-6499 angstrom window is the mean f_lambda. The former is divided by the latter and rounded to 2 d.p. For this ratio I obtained 0.04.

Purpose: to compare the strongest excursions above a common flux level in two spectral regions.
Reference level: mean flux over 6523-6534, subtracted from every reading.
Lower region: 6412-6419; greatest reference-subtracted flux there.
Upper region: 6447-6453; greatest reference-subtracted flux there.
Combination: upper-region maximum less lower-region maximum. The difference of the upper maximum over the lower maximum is 0.0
